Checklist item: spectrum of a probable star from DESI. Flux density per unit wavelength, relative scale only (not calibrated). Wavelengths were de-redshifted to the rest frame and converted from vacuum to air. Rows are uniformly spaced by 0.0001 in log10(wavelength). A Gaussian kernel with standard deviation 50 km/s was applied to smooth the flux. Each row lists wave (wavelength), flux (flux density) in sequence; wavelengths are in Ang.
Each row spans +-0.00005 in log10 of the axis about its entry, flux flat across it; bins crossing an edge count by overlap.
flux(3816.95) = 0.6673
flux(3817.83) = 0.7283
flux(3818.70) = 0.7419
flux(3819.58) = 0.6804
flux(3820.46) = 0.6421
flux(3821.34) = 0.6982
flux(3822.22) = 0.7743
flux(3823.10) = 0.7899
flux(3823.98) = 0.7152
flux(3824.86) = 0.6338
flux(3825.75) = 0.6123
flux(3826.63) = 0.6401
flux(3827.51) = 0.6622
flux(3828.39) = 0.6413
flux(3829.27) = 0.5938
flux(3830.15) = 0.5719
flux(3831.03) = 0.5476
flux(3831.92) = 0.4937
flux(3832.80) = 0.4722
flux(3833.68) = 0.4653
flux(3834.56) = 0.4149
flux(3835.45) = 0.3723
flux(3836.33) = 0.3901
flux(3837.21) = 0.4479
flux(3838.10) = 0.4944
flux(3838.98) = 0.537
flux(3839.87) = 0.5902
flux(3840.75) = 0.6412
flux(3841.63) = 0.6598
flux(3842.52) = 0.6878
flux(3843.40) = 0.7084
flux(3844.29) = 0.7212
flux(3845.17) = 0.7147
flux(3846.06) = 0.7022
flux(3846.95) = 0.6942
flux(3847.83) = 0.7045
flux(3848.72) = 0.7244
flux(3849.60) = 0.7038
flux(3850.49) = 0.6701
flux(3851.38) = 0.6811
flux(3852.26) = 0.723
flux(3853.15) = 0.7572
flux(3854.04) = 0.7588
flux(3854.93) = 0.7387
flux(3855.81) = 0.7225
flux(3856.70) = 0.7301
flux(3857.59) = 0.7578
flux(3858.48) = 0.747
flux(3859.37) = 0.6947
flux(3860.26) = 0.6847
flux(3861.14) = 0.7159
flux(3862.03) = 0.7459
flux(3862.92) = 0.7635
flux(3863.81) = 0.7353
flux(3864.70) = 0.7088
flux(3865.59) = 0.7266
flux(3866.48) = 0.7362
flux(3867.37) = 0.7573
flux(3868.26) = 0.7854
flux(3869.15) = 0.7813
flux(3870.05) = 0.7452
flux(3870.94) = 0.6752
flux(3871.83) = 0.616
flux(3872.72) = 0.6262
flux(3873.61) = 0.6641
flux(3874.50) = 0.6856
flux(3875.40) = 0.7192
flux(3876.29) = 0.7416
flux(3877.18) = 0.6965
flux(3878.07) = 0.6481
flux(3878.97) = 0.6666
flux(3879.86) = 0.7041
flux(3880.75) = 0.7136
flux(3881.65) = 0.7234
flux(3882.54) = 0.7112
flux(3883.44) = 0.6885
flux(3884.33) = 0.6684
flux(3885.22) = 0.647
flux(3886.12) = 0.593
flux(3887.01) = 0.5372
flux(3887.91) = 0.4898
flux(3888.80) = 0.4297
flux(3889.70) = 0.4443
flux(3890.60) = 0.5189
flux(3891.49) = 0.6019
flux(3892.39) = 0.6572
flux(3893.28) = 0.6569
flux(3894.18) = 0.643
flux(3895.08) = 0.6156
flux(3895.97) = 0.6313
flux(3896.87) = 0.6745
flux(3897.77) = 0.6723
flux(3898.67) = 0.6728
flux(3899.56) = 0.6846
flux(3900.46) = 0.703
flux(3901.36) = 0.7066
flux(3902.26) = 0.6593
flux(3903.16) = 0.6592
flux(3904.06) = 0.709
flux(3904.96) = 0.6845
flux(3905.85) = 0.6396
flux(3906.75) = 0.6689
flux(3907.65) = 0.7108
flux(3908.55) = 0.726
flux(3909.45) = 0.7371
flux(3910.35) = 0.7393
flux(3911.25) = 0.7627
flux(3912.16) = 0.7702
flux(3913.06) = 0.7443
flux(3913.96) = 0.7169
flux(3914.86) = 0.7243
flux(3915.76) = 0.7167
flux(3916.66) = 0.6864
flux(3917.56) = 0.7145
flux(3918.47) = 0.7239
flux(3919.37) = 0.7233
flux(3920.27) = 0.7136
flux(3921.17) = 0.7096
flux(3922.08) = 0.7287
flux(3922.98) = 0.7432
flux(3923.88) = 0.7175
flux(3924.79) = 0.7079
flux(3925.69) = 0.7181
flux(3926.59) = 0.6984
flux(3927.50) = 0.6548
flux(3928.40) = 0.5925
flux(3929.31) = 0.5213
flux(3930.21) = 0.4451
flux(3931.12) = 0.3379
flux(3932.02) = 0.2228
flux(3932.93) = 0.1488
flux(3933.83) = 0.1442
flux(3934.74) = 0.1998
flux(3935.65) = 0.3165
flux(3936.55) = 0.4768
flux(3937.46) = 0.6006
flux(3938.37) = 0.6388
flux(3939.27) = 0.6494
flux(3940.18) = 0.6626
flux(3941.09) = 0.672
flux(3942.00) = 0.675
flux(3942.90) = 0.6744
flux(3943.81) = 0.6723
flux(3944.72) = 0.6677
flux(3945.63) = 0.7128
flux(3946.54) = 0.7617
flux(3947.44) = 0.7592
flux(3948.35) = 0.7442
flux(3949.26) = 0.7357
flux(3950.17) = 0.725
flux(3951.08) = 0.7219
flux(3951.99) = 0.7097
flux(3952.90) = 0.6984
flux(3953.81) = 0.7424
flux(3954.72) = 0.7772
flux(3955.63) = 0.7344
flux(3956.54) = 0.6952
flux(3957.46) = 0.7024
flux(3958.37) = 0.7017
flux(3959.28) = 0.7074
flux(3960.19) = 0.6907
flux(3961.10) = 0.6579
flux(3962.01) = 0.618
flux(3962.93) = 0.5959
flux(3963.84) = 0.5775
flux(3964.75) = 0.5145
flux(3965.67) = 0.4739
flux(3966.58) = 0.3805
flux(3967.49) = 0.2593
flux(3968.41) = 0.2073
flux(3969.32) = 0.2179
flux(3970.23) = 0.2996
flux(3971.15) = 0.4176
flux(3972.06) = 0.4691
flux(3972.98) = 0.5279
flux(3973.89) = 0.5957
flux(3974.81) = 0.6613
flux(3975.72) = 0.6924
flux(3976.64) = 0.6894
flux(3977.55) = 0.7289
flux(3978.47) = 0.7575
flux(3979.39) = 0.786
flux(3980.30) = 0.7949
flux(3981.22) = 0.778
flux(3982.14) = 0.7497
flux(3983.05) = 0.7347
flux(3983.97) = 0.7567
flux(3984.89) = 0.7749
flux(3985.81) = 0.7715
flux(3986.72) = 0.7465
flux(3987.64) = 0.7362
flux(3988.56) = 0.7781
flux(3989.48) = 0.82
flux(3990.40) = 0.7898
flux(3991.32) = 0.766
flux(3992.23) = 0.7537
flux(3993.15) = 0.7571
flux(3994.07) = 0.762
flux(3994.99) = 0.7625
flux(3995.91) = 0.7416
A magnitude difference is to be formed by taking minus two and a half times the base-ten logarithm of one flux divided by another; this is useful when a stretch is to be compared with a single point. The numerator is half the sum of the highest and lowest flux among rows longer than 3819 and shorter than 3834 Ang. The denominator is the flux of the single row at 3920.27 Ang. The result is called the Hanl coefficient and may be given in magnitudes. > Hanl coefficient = 0.14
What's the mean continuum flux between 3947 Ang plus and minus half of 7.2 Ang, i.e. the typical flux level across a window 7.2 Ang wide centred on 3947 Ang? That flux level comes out 0.72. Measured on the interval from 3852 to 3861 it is 0.73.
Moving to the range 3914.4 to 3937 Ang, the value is 0.56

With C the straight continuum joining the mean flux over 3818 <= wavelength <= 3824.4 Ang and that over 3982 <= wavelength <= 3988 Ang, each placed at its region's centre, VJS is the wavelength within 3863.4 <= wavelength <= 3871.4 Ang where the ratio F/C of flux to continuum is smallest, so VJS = 3870.94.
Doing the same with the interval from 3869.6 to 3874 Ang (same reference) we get 3871.83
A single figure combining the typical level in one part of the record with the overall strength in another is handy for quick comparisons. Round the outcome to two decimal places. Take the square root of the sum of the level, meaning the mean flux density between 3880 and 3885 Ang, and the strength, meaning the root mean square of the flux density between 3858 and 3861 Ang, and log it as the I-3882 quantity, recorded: 1.19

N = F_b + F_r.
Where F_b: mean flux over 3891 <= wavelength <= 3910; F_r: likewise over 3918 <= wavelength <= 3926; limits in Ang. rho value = 1.393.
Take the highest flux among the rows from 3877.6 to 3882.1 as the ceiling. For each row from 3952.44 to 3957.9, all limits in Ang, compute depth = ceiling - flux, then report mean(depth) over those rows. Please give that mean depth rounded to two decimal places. 0.00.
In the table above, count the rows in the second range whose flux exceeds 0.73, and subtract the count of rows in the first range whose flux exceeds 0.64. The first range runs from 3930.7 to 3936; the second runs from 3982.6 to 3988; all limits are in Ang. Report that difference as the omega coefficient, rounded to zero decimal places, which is 6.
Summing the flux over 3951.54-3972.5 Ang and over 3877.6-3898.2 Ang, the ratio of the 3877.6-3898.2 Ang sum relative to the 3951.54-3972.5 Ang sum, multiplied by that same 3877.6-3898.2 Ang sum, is 16.0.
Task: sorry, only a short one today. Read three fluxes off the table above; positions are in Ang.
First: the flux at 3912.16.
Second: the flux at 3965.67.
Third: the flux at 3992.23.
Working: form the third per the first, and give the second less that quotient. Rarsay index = -0.50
